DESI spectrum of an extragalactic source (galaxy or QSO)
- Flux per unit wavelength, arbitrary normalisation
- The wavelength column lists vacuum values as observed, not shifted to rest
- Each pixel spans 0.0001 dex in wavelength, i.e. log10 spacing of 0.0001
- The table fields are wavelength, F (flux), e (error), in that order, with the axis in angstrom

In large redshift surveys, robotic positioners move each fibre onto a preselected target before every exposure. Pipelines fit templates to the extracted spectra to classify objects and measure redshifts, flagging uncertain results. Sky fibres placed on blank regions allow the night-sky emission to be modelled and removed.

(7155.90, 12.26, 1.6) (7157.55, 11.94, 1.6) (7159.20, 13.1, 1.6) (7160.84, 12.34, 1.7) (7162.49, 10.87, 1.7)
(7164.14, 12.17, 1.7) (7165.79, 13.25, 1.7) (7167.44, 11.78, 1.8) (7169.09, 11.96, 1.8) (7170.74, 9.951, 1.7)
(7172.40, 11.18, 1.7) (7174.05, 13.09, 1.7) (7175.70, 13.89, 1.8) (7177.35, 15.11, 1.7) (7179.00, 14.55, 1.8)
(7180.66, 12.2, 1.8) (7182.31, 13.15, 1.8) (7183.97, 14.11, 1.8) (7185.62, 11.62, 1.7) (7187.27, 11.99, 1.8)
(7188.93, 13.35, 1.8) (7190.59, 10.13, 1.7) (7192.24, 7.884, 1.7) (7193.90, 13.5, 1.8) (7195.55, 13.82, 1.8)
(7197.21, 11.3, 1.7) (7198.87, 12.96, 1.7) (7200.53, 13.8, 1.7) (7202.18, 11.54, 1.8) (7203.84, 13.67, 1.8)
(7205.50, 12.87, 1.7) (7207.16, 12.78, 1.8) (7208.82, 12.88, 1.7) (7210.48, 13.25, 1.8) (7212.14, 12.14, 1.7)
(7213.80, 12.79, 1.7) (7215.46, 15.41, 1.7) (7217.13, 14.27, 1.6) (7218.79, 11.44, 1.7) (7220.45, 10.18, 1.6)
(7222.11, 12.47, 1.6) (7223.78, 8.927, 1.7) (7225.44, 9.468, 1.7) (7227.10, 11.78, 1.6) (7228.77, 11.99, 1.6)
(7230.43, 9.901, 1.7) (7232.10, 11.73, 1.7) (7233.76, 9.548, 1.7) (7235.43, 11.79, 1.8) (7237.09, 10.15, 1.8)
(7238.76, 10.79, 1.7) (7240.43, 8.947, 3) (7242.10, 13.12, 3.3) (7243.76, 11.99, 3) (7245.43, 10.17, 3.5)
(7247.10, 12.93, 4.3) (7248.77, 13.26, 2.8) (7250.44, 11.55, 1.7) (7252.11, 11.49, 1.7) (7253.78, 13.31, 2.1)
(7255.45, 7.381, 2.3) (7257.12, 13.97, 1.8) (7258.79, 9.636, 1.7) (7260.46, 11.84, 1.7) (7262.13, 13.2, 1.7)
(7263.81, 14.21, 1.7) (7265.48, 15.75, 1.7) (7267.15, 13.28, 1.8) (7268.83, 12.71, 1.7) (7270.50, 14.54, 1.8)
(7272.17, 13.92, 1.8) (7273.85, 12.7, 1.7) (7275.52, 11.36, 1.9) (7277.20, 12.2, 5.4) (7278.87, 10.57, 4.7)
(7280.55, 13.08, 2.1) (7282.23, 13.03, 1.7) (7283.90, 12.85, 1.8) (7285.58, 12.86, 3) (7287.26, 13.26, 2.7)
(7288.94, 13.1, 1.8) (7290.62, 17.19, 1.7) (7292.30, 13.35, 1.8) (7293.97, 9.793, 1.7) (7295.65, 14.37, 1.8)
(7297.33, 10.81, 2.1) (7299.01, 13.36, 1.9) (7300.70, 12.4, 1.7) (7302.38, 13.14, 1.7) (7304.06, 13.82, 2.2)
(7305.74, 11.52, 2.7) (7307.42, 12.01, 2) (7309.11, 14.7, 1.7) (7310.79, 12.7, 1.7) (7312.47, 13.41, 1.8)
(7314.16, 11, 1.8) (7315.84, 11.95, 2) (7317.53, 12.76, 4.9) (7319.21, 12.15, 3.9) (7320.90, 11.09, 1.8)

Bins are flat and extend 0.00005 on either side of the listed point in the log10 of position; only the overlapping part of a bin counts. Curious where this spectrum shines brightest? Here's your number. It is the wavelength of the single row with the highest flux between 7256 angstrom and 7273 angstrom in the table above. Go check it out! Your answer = 7265.48 angstrom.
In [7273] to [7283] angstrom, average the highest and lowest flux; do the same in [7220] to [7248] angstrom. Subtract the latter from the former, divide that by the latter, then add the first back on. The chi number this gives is 11.9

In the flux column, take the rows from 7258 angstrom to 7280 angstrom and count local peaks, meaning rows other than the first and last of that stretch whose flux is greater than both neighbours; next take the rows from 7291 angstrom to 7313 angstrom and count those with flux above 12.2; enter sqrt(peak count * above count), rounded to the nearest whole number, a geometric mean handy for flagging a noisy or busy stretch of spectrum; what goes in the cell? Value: 5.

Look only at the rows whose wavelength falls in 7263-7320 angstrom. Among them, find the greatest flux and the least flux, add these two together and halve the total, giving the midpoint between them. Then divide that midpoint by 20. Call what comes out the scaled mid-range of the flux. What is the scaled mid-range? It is 0.67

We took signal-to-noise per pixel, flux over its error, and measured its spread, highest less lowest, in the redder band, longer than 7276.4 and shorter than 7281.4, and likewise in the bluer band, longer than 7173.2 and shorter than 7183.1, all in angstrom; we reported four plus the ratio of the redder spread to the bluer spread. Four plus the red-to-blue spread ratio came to 5.9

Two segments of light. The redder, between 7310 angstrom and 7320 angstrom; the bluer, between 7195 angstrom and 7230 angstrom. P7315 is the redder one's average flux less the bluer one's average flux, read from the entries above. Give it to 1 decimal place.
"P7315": 0.0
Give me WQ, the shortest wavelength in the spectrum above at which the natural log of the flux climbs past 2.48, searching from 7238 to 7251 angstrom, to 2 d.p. 7242.10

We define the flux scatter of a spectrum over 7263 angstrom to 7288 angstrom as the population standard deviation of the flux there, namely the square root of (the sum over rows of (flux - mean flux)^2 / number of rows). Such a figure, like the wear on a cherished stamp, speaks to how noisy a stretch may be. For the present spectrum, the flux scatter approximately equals 1.20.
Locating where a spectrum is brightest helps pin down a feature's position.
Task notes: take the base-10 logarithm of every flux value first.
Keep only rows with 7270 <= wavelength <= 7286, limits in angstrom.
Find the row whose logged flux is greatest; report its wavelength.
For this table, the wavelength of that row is 7270.50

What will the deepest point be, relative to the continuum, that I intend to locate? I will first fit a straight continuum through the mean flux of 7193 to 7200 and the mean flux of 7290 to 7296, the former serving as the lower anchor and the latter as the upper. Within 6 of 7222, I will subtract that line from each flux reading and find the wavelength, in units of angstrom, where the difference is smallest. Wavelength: 7223.78 angstrom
